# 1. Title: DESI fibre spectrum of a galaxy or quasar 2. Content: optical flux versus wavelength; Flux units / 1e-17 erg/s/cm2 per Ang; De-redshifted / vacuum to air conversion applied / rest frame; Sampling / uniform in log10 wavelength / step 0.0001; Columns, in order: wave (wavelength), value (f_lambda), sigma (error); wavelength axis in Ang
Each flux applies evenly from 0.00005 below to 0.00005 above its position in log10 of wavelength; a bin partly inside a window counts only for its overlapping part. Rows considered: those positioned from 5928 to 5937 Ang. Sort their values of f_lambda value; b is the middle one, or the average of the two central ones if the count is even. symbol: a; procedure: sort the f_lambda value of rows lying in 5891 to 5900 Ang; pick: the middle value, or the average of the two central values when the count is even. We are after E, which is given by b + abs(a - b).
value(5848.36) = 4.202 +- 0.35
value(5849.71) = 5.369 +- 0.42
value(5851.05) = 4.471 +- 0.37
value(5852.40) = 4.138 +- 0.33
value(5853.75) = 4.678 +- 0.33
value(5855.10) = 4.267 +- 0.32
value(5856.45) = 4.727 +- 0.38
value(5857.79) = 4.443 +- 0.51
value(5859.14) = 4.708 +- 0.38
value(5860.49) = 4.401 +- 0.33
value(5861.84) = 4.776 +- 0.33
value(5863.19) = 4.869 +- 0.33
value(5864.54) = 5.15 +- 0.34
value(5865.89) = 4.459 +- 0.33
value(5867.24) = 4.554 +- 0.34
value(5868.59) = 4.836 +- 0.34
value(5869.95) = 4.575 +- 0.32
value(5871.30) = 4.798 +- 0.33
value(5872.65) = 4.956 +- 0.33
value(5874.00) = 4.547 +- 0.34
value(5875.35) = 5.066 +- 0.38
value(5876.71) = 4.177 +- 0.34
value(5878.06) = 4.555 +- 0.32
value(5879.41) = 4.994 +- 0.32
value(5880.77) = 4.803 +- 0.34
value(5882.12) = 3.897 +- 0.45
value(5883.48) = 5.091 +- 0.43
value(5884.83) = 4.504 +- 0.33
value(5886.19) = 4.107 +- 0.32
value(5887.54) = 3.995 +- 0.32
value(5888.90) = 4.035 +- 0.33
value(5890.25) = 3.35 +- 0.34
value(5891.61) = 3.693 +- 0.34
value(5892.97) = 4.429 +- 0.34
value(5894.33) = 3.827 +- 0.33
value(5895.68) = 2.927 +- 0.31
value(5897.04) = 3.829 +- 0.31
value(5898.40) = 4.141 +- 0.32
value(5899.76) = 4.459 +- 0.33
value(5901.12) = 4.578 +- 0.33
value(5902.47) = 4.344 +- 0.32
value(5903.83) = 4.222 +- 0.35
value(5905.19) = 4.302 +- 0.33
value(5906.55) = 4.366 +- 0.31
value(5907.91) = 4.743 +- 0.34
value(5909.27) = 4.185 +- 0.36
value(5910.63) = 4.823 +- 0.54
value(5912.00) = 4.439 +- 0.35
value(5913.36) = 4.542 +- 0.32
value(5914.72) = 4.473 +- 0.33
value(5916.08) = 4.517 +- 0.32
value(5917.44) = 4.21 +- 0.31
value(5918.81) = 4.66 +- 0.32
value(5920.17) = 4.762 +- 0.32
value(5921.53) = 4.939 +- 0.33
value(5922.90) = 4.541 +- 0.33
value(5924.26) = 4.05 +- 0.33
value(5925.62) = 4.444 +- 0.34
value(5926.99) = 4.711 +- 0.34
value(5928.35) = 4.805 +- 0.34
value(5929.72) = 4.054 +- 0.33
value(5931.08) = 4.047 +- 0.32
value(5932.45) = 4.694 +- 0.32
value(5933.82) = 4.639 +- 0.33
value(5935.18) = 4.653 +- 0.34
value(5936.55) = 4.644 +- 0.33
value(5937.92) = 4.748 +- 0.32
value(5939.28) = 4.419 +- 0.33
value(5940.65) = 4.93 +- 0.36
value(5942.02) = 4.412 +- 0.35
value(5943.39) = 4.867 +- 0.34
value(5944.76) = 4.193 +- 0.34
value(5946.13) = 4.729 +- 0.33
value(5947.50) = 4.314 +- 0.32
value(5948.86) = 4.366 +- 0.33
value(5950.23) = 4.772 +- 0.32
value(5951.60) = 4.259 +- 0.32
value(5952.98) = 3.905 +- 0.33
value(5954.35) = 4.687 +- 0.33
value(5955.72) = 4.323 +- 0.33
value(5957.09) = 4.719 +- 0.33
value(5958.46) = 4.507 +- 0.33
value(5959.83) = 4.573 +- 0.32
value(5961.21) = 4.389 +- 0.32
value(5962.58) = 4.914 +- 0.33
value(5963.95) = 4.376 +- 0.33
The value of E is 5.46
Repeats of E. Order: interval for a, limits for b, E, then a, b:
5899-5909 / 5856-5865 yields 5.09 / 4.4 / 4.73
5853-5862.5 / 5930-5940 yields 4.68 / 4.7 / 4.64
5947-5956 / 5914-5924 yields 4.76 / 4.3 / 4.54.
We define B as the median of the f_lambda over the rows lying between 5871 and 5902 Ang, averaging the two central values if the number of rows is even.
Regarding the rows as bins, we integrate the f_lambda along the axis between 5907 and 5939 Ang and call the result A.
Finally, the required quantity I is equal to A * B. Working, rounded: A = 145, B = 4.43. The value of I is 642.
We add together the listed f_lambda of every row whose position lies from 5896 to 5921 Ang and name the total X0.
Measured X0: 80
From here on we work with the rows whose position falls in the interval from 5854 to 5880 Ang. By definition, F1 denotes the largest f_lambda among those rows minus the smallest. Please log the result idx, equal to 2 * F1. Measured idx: 1.9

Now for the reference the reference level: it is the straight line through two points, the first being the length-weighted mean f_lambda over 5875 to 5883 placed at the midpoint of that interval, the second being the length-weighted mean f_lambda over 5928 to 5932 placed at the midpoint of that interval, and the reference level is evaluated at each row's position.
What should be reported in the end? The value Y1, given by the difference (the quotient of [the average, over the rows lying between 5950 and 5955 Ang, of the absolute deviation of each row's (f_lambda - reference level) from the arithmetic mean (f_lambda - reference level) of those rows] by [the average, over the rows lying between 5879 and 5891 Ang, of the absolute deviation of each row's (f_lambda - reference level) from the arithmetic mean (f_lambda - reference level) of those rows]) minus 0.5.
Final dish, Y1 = 0.2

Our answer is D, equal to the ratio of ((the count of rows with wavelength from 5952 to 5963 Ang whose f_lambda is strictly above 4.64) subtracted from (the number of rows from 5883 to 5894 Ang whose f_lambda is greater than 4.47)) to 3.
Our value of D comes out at -0.3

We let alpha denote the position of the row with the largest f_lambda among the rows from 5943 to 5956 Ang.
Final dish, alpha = 5943.39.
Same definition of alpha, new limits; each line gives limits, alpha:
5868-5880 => 5875.35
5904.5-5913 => 5910.63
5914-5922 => 5921.53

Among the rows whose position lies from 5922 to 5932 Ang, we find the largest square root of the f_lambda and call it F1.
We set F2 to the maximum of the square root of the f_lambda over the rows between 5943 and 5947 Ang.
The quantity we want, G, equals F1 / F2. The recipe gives 0.99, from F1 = 2.19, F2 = 2.21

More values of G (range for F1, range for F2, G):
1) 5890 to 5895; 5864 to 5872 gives 0.93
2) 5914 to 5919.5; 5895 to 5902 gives 1.01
